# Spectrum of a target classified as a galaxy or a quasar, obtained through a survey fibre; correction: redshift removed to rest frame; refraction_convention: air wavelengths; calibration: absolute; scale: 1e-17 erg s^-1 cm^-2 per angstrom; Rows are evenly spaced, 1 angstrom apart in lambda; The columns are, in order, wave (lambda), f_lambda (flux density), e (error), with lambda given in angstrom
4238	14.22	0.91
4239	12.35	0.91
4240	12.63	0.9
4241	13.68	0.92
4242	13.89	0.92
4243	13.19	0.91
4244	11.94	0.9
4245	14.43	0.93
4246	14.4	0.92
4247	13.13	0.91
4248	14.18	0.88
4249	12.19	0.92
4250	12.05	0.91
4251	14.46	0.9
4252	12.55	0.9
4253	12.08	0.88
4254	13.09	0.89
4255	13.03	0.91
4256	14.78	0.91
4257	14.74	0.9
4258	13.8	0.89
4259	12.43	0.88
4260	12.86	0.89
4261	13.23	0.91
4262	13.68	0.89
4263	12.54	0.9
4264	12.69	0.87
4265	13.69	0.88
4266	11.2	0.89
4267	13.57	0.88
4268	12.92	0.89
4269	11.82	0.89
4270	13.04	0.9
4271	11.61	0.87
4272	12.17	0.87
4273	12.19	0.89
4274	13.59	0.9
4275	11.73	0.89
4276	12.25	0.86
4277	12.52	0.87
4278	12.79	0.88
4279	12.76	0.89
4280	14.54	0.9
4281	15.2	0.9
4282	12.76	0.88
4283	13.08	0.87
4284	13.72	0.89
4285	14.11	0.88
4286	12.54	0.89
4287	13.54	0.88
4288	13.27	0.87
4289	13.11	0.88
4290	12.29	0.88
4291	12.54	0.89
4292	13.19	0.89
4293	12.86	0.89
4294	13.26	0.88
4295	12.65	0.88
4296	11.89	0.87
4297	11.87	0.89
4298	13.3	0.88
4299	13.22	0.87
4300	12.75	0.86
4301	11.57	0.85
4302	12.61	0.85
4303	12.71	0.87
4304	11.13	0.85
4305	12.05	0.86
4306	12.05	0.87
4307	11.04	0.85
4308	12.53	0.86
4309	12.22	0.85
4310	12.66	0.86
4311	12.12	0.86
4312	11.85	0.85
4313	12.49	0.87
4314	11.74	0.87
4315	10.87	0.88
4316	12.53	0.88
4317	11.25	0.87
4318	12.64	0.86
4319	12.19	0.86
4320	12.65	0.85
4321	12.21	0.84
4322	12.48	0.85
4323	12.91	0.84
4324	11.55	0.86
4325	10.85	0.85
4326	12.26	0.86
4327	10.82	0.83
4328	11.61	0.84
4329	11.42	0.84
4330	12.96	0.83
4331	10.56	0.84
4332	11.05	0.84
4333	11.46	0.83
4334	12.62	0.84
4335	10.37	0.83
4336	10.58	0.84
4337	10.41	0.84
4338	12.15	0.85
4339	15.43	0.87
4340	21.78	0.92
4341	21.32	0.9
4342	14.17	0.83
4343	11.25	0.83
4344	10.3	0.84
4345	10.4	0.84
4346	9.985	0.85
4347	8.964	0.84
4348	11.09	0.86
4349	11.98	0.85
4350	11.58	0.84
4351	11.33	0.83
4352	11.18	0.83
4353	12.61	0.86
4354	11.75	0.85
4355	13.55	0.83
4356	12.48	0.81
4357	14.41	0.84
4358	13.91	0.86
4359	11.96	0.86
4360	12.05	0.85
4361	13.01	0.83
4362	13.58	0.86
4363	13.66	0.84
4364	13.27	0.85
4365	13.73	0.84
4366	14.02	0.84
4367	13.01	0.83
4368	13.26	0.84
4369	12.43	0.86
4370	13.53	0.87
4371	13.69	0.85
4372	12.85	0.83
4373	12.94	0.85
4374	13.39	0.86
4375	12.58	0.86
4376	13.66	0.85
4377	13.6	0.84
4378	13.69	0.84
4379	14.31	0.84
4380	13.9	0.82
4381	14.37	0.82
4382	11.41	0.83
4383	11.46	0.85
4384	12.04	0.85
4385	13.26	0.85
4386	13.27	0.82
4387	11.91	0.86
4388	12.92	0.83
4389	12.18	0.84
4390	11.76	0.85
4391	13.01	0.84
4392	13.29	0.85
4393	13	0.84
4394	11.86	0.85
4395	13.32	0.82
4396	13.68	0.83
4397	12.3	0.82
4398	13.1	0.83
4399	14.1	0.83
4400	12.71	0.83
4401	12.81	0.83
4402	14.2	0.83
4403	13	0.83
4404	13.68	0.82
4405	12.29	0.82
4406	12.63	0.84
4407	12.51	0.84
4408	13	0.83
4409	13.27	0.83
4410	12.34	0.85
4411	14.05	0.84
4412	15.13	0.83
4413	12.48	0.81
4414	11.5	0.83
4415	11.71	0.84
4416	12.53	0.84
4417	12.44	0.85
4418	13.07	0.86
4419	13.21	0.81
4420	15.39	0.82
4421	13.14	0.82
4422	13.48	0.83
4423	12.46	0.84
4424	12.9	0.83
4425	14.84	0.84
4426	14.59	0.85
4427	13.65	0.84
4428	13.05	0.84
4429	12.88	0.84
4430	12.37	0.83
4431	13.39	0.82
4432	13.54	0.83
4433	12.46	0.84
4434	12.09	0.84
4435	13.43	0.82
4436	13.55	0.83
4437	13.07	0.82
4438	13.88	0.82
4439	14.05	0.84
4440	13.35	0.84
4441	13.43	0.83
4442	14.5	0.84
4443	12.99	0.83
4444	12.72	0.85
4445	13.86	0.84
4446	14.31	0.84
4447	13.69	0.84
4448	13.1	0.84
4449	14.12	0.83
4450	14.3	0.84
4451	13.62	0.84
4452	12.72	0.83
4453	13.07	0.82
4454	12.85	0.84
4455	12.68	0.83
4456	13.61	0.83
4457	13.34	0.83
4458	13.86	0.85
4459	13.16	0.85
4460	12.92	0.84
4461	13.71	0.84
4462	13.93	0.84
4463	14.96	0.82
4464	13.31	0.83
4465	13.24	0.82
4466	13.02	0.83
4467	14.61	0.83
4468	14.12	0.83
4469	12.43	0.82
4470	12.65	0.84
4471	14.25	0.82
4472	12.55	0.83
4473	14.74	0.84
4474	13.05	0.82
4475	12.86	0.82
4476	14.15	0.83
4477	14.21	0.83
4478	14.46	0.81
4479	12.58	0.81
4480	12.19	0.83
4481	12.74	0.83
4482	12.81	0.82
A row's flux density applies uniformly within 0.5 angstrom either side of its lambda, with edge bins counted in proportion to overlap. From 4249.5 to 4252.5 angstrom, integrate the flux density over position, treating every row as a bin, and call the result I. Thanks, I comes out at 39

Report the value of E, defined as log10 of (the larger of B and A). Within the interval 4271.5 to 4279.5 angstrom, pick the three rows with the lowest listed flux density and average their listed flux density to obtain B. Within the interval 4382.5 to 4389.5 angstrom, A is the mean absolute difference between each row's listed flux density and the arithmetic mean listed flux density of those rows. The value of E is 1.08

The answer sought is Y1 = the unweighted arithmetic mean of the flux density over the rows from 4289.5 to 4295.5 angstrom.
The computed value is 12.8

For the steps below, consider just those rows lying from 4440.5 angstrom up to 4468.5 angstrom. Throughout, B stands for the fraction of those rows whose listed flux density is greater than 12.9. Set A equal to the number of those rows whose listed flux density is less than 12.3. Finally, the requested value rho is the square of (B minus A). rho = 1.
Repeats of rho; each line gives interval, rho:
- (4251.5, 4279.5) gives 57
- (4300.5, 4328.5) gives 323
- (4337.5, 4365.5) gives 184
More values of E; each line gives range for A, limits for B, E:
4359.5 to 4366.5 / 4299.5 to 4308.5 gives 1.05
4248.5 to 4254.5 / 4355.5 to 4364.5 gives 1.09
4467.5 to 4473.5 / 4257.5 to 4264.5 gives 1.10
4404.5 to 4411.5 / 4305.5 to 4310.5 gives 1.07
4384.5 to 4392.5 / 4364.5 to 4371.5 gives 1.11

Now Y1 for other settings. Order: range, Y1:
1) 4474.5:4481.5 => 13.3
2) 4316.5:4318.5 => 11.9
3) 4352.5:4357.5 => 13.0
